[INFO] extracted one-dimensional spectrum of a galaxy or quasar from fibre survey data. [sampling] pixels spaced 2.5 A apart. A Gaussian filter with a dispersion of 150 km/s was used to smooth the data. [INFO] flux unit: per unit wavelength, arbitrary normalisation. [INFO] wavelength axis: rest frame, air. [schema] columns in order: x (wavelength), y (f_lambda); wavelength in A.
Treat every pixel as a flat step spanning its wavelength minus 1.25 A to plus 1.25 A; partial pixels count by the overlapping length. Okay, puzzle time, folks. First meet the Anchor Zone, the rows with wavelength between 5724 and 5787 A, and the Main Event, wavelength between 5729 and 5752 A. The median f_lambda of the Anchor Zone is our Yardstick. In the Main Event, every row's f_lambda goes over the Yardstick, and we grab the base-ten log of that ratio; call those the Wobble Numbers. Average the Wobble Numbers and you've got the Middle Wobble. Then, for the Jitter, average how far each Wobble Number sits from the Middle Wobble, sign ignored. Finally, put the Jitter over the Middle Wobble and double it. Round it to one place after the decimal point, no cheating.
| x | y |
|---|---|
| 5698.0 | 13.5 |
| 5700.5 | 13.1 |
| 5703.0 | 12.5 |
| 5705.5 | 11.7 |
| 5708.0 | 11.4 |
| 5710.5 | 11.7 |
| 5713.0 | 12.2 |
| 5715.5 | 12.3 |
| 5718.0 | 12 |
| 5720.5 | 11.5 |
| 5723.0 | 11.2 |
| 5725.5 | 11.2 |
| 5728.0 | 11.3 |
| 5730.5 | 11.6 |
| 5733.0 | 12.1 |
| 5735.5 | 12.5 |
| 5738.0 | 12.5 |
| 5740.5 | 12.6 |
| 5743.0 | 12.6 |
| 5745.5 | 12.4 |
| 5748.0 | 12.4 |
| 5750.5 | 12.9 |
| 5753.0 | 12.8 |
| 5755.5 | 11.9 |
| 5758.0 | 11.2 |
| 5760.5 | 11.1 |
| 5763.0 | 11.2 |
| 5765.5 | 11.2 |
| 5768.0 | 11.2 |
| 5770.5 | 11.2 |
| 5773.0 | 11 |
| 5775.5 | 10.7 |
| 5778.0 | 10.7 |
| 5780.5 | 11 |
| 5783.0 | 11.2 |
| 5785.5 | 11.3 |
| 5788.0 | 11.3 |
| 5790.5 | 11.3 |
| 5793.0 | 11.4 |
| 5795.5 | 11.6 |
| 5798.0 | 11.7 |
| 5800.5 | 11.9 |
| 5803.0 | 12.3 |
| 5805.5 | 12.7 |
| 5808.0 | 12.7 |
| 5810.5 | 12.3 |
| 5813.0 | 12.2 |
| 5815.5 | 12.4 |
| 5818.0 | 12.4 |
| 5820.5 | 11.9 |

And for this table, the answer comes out 0.4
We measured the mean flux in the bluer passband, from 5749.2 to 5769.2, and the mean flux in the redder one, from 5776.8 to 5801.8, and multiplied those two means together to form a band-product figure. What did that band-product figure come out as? 133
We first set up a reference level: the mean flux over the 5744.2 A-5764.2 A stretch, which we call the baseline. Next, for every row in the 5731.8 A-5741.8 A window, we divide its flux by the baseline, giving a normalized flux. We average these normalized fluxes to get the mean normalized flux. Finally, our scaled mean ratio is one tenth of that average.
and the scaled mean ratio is 0.1036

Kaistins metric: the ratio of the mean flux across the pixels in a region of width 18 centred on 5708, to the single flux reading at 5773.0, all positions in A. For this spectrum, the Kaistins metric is 1.10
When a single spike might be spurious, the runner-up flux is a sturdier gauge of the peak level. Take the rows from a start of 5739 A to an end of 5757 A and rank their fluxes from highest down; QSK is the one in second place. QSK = 12.8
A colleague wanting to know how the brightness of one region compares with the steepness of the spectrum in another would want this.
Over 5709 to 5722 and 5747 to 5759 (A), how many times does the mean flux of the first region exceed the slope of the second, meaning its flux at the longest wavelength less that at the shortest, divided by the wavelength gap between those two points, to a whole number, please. -99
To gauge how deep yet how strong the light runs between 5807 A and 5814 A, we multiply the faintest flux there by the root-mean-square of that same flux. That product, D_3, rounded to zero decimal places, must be 151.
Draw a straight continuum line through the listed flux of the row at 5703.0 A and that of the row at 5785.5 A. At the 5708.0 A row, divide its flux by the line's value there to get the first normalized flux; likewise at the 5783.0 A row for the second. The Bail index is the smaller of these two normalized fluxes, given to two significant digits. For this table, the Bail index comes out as 0.92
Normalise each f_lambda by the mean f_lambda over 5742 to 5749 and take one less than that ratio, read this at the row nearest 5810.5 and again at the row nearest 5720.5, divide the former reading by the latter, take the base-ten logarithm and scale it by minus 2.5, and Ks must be 1.9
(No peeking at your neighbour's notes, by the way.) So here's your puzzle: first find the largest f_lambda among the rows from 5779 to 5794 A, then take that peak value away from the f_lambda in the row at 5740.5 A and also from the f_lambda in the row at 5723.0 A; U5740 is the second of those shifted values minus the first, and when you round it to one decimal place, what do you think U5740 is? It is -1.4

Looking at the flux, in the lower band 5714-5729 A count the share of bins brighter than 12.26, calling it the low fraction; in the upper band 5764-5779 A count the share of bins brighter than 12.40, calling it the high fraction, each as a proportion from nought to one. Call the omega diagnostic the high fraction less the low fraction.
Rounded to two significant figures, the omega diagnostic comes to -0.17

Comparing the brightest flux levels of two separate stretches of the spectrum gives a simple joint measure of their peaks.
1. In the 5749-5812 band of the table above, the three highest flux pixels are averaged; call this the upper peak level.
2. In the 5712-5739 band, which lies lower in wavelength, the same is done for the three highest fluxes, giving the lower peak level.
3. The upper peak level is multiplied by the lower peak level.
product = 159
